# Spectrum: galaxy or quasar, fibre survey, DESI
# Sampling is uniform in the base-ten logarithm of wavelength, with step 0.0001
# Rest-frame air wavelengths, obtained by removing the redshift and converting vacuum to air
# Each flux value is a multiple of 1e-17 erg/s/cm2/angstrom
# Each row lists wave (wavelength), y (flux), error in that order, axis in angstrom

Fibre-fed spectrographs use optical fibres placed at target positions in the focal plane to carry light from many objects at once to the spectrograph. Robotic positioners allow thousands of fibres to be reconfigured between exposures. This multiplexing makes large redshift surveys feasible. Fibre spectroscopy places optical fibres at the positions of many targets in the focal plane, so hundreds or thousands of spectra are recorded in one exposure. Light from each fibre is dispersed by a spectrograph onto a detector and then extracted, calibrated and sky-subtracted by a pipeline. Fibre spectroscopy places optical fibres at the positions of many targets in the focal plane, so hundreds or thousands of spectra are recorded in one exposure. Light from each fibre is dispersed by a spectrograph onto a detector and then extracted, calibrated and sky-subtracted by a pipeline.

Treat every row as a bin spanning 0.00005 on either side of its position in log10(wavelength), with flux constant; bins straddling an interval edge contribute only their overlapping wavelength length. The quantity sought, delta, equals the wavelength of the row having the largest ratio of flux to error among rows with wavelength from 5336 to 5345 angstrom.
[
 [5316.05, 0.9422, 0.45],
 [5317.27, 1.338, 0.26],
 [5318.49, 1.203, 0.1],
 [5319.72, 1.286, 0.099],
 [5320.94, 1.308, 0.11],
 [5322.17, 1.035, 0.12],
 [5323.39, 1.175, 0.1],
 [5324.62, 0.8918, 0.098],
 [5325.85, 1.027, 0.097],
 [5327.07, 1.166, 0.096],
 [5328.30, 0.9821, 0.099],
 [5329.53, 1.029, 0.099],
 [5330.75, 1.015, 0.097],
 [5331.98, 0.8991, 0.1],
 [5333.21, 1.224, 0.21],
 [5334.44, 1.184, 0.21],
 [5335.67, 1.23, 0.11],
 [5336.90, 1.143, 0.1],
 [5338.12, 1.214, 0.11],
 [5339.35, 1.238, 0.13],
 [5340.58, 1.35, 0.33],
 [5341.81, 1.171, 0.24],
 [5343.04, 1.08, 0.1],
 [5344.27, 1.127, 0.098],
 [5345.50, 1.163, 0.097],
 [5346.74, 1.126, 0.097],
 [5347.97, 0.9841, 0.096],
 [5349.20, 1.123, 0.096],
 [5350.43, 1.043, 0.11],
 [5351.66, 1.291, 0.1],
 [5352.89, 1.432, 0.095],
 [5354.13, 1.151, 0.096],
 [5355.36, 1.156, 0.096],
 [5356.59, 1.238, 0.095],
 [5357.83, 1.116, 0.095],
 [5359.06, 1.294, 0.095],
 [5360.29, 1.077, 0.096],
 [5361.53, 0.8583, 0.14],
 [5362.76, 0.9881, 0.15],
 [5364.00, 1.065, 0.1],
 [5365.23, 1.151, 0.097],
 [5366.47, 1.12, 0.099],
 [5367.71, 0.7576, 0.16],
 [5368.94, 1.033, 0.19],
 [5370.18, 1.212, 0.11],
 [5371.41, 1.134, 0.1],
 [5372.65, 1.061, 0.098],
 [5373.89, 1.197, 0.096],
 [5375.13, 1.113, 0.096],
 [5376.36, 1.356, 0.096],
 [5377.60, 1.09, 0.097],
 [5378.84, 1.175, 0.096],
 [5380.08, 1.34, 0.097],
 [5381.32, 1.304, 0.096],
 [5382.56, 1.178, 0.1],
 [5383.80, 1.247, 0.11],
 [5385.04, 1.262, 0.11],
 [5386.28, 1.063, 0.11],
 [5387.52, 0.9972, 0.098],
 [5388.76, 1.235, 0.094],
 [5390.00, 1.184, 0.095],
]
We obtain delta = 5344.27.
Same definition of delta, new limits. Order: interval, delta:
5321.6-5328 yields 5327.07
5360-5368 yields 5365.23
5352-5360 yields 5352.89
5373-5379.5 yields 5376.36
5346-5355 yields 5352.89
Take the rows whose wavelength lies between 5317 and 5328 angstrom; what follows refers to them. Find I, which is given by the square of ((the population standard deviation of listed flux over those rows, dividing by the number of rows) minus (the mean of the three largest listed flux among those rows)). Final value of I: 1.37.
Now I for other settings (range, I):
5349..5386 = 1.53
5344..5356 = 1.39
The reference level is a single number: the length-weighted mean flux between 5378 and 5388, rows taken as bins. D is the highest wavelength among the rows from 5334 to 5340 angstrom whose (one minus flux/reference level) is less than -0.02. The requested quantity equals 5339.35 angstrom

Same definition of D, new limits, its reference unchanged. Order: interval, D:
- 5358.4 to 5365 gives 5359.06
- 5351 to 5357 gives 5356.59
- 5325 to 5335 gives 5333.21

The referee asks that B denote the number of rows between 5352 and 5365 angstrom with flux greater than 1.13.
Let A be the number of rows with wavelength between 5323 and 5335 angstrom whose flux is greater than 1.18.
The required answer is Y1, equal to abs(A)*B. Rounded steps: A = 2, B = 5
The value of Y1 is 10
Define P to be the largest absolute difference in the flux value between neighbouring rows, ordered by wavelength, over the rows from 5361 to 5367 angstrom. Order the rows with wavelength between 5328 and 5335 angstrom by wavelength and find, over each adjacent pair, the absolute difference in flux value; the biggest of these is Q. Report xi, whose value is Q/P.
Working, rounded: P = 0.13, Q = 0.32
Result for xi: 2.5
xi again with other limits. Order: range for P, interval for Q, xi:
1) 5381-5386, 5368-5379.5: 2.1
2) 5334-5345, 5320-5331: 1.6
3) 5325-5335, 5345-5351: 0.4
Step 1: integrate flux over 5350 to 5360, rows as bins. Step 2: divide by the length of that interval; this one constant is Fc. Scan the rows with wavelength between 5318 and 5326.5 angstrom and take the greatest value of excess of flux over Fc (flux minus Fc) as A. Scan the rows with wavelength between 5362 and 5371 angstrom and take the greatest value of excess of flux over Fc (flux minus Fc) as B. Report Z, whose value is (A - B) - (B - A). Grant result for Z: 0.19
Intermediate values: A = 0.09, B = 0.00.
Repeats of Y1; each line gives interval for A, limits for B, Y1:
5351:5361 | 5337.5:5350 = 20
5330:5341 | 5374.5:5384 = 36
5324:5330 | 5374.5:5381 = 0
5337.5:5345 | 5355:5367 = 12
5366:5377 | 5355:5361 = 9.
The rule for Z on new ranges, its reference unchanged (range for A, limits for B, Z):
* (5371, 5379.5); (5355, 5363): 0.12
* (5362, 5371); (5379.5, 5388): -0.26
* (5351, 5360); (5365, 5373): 0.44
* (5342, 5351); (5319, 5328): -0.29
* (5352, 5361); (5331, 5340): 0.39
